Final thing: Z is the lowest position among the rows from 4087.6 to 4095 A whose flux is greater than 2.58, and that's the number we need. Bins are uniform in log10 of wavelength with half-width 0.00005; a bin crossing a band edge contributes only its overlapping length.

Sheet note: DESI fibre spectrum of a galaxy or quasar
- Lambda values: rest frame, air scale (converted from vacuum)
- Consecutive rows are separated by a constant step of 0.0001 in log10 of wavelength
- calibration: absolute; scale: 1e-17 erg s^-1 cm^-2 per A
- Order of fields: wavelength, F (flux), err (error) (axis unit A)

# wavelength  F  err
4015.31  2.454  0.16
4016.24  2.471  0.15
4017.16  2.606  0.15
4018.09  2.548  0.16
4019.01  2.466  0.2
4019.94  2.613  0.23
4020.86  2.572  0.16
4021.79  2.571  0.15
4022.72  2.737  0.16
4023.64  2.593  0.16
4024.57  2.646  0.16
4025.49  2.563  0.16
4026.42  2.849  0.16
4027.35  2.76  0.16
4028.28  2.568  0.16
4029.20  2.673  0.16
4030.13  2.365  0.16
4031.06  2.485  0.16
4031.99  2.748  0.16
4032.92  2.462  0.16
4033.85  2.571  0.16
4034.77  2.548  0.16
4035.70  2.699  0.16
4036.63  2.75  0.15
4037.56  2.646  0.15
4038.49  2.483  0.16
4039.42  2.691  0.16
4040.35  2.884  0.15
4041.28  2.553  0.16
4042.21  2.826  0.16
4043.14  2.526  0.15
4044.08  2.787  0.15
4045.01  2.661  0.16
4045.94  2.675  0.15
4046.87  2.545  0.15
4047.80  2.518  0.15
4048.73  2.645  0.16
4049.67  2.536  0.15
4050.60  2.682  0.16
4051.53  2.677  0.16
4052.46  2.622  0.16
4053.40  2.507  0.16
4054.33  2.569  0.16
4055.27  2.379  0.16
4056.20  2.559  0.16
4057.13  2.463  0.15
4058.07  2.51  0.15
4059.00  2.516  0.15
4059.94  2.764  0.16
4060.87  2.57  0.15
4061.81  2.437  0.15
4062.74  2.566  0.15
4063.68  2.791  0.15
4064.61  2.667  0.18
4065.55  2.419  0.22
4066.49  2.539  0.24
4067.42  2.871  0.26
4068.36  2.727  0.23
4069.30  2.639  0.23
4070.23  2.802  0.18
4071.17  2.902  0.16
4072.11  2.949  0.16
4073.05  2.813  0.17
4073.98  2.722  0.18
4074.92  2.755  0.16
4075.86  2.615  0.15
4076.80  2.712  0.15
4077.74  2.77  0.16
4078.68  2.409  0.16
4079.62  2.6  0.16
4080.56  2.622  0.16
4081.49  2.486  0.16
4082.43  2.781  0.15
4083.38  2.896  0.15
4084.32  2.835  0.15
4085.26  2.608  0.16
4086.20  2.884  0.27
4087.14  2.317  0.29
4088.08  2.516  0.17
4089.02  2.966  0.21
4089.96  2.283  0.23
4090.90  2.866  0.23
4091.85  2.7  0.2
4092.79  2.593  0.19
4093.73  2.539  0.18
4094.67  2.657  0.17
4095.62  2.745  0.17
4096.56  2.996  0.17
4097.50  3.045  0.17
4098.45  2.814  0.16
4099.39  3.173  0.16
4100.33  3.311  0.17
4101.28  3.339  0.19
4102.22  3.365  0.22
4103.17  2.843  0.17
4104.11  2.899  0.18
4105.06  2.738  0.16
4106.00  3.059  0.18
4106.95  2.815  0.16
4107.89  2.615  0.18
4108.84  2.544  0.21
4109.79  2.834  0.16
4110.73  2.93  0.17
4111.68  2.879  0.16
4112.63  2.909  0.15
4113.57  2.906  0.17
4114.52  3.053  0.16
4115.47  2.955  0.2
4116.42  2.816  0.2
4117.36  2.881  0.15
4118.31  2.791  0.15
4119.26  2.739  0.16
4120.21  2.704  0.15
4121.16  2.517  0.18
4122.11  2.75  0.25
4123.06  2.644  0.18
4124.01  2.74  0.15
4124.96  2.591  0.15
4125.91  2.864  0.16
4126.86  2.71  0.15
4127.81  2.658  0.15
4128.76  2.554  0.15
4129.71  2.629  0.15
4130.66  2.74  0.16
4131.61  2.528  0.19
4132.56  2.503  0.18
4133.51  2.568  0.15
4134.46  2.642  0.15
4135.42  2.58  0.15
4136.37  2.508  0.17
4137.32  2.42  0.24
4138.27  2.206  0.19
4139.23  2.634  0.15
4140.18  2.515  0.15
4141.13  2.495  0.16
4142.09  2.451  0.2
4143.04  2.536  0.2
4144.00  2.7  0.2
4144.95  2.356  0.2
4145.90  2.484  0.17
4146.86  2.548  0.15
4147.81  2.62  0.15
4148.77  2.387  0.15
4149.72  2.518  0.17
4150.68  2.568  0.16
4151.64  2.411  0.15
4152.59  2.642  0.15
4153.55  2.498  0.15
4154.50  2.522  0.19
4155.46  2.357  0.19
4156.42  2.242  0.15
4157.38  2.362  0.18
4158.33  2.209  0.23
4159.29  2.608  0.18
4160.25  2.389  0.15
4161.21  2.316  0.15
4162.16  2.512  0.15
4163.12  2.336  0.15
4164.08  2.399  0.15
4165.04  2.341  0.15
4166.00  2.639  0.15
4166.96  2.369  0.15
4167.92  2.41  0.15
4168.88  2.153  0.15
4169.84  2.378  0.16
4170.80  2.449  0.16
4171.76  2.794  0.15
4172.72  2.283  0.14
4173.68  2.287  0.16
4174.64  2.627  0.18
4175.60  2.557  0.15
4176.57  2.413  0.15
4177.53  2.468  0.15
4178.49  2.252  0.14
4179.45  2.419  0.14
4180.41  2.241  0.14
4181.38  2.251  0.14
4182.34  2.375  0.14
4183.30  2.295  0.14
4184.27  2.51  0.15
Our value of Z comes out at 4089.02 A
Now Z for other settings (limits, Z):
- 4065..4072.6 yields 4067.42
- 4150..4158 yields 4152.59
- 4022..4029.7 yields 4022.72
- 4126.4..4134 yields 4126.86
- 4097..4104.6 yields 4097.50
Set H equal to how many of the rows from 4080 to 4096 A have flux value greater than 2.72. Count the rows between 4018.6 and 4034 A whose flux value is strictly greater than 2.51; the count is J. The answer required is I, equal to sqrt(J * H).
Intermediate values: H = 7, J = 13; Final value 10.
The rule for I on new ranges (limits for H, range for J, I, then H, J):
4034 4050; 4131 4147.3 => 6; 4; 9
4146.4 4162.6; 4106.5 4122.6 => 0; 0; 17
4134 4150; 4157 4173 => 0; 0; 4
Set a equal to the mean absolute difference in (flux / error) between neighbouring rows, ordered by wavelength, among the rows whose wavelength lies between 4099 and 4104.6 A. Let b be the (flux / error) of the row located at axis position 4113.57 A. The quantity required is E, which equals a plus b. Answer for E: 18.4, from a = 1.3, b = 17.1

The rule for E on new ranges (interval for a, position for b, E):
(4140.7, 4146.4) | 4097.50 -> 19.7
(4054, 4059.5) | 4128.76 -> 17.6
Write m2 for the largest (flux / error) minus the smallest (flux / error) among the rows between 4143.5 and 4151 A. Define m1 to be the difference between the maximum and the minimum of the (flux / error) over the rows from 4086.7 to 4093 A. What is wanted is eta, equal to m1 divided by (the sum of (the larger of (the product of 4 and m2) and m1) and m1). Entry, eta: 0.23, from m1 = 6.8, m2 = 5.7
